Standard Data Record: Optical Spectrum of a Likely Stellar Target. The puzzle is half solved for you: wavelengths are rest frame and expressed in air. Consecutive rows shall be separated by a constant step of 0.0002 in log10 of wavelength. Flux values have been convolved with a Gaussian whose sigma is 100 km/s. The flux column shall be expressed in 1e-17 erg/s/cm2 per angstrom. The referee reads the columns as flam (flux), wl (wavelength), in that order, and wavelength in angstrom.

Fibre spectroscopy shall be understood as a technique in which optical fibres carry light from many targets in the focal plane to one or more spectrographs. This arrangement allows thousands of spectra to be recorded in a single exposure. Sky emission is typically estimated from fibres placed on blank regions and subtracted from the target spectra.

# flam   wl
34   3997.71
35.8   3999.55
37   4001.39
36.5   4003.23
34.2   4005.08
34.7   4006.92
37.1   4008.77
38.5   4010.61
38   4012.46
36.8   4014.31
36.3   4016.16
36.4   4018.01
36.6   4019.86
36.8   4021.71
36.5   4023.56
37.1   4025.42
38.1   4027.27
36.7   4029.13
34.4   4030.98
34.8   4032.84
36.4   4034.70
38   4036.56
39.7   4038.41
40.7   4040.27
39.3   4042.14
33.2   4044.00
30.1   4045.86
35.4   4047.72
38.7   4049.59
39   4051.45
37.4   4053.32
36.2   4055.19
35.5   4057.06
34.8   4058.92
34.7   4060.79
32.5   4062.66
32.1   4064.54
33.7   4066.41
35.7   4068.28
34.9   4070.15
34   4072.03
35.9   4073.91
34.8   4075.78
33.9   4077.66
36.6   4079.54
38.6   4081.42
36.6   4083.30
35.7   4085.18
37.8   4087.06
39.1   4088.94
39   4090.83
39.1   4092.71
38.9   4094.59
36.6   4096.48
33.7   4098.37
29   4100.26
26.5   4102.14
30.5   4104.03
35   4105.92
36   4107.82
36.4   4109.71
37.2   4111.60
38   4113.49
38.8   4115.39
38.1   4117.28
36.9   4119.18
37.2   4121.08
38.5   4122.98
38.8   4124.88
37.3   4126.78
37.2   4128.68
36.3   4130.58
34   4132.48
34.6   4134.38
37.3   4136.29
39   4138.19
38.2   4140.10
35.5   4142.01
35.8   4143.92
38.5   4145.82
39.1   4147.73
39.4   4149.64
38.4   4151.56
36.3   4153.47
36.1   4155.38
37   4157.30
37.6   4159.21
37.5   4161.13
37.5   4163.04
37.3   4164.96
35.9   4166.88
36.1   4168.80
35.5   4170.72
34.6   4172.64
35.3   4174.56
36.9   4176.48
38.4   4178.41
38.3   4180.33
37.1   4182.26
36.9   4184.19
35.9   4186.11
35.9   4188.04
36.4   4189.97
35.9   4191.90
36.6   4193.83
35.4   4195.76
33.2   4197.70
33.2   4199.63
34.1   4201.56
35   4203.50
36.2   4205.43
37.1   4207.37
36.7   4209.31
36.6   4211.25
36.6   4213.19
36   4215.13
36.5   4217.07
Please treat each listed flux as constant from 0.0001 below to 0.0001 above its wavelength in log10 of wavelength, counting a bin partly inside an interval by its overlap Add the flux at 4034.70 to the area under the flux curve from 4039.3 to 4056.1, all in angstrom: 652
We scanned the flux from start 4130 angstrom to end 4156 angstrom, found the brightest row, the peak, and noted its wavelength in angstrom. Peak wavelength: 4149.64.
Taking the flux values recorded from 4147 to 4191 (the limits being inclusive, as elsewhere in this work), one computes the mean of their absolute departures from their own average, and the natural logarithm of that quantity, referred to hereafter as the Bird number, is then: 0.0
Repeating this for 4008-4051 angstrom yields 0.4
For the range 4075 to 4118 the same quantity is 0.9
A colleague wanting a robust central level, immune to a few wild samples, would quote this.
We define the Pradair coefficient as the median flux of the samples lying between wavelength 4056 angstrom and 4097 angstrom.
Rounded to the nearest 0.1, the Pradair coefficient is 35.7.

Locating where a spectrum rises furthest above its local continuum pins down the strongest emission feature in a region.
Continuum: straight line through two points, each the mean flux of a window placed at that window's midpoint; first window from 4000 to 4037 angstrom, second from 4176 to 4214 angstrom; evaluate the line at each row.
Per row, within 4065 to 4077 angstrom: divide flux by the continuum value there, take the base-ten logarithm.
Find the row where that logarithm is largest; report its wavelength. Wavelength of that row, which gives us 4073.91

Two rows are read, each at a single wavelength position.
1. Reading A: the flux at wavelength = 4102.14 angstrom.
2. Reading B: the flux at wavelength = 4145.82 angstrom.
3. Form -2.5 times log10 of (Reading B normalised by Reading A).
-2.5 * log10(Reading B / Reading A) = -0.41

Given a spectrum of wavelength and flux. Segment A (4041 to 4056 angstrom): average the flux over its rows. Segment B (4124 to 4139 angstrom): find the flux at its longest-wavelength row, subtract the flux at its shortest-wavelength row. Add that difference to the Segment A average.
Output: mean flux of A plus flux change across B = 36.4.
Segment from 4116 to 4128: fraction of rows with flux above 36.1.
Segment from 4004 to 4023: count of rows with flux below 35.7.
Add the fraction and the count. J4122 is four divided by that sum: 1.3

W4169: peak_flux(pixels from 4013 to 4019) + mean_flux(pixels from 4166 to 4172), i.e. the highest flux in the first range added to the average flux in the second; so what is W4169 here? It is 73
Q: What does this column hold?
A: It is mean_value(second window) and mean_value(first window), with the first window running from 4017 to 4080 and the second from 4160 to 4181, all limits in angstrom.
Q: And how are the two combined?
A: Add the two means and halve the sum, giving 36.3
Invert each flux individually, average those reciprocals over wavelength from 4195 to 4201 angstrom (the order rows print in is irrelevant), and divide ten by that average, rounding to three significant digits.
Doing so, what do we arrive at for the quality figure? 339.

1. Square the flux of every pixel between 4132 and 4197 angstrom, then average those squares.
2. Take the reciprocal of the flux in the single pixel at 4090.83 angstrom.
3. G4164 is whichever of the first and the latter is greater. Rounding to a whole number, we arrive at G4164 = 1354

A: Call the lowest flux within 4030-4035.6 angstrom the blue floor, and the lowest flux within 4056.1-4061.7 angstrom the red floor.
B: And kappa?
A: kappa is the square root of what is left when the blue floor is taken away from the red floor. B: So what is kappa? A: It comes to 0.55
